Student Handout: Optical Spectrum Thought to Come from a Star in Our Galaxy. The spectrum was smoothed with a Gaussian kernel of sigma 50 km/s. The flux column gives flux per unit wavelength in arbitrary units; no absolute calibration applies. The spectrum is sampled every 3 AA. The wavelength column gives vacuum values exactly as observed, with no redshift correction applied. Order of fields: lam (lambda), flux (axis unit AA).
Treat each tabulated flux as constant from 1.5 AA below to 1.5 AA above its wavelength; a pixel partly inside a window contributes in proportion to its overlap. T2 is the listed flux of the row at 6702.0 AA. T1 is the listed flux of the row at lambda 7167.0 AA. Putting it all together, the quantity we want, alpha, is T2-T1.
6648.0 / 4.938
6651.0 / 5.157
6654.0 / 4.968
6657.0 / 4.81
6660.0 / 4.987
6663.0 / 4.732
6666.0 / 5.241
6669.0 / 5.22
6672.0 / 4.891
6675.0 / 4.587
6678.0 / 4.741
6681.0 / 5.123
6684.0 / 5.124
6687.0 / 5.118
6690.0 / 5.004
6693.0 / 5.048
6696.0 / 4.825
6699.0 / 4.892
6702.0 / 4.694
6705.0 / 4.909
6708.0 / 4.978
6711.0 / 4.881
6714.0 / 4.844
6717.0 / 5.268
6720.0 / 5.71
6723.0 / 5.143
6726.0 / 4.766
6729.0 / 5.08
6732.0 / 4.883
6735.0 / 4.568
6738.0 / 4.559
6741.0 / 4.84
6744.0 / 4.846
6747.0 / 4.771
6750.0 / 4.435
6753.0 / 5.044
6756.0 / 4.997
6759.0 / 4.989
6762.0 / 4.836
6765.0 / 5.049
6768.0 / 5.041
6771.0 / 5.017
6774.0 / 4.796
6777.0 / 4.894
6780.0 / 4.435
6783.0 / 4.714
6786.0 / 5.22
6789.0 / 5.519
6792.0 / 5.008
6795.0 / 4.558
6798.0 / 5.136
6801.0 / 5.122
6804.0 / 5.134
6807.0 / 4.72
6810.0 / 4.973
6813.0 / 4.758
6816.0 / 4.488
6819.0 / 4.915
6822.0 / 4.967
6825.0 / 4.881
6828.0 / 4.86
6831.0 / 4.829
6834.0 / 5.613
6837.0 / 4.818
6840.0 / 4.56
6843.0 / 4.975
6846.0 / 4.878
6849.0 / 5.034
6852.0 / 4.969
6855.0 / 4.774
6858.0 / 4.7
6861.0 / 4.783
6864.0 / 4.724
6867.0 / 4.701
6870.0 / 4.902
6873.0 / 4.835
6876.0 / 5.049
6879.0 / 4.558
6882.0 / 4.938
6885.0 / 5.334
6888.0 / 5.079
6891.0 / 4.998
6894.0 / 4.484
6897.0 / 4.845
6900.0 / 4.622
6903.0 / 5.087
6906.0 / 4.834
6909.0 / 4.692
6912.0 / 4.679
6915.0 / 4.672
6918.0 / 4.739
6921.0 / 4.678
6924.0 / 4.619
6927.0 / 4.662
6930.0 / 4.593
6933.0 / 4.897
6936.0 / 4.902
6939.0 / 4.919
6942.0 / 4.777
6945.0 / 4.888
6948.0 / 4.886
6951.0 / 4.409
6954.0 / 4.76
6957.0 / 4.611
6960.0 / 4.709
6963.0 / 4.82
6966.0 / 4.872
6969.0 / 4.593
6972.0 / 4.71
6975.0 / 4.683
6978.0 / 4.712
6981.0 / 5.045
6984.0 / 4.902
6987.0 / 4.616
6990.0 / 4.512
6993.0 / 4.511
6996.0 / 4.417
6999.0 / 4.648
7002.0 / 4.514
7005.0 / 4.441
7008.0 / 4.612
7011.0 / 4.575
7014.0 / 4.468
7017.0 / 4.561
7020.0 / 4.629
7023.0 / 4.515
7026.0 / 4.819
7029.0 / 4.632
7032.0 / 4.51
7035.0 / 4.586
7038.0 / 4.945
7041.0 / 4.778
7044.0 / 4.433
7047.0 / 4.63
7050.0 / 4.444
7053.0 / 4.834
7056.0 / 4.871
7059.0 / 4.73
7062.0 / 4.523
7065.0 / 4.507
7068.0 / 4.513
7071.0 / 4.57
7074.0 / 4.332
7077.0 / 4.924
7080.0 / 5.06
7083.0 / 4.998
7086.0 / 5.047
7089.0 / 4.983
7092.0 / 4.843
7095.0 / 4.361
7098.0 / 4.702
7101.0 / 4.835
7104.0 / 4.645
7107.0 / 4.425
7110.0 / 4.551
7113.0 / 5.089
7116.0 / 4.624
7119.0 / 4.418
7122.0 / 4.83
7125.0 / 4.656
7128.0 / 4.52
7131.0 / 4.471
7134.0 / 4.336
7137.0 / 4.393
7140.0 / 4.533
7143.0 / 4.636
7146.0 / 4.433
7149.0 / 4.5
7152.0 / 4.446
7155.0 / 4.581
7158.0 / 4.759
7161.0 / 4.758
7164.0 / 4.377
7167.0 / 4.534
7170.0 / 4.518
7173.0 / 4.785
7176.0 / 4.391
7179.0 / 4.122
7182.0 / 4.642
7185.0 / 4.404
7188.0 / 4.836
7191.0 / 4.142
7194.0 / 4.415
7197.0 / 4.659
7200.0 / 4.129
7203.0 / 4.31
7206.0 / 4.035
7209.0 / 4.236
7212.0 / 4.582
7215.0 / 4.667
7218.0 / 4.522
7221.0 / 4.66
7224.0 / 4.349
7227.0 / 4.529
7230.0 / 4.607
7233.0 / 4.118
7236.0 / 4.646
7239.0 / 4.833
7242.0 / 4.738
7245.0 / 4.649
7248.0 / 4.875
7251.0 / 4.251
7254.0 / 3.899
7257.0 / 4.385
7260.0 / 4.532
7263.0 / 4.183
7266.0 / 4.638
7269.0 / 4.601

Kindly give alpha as 0.2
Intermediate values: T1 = 4.534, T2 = 4.694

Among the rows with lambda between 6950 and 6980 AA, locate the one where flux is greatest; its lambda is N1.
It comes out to 6966.0 AA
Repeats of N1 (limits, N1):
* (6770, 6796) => 6789.0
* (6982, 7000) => 6984.0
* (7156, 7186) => 7173.0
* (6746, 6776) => 6765.0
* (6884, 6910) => 6885.0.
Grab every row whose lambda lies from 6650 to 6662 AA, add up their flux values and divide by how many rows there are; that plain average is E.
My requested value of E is 5.0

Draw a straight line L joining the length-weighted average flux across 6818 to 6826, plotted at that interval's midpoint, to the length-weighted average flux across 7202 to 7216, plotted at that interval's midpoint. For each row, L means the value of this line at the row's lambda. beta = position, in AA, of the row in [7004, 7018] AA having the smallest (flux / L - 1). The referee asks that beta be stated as 7005.0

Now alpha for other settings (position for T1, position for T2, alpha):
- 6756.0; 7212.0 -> -0.4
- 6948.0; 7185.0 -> -0.5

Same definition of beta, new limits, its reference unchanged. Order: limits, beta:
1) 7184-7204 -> 7200.0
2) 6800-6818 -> 6816.0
